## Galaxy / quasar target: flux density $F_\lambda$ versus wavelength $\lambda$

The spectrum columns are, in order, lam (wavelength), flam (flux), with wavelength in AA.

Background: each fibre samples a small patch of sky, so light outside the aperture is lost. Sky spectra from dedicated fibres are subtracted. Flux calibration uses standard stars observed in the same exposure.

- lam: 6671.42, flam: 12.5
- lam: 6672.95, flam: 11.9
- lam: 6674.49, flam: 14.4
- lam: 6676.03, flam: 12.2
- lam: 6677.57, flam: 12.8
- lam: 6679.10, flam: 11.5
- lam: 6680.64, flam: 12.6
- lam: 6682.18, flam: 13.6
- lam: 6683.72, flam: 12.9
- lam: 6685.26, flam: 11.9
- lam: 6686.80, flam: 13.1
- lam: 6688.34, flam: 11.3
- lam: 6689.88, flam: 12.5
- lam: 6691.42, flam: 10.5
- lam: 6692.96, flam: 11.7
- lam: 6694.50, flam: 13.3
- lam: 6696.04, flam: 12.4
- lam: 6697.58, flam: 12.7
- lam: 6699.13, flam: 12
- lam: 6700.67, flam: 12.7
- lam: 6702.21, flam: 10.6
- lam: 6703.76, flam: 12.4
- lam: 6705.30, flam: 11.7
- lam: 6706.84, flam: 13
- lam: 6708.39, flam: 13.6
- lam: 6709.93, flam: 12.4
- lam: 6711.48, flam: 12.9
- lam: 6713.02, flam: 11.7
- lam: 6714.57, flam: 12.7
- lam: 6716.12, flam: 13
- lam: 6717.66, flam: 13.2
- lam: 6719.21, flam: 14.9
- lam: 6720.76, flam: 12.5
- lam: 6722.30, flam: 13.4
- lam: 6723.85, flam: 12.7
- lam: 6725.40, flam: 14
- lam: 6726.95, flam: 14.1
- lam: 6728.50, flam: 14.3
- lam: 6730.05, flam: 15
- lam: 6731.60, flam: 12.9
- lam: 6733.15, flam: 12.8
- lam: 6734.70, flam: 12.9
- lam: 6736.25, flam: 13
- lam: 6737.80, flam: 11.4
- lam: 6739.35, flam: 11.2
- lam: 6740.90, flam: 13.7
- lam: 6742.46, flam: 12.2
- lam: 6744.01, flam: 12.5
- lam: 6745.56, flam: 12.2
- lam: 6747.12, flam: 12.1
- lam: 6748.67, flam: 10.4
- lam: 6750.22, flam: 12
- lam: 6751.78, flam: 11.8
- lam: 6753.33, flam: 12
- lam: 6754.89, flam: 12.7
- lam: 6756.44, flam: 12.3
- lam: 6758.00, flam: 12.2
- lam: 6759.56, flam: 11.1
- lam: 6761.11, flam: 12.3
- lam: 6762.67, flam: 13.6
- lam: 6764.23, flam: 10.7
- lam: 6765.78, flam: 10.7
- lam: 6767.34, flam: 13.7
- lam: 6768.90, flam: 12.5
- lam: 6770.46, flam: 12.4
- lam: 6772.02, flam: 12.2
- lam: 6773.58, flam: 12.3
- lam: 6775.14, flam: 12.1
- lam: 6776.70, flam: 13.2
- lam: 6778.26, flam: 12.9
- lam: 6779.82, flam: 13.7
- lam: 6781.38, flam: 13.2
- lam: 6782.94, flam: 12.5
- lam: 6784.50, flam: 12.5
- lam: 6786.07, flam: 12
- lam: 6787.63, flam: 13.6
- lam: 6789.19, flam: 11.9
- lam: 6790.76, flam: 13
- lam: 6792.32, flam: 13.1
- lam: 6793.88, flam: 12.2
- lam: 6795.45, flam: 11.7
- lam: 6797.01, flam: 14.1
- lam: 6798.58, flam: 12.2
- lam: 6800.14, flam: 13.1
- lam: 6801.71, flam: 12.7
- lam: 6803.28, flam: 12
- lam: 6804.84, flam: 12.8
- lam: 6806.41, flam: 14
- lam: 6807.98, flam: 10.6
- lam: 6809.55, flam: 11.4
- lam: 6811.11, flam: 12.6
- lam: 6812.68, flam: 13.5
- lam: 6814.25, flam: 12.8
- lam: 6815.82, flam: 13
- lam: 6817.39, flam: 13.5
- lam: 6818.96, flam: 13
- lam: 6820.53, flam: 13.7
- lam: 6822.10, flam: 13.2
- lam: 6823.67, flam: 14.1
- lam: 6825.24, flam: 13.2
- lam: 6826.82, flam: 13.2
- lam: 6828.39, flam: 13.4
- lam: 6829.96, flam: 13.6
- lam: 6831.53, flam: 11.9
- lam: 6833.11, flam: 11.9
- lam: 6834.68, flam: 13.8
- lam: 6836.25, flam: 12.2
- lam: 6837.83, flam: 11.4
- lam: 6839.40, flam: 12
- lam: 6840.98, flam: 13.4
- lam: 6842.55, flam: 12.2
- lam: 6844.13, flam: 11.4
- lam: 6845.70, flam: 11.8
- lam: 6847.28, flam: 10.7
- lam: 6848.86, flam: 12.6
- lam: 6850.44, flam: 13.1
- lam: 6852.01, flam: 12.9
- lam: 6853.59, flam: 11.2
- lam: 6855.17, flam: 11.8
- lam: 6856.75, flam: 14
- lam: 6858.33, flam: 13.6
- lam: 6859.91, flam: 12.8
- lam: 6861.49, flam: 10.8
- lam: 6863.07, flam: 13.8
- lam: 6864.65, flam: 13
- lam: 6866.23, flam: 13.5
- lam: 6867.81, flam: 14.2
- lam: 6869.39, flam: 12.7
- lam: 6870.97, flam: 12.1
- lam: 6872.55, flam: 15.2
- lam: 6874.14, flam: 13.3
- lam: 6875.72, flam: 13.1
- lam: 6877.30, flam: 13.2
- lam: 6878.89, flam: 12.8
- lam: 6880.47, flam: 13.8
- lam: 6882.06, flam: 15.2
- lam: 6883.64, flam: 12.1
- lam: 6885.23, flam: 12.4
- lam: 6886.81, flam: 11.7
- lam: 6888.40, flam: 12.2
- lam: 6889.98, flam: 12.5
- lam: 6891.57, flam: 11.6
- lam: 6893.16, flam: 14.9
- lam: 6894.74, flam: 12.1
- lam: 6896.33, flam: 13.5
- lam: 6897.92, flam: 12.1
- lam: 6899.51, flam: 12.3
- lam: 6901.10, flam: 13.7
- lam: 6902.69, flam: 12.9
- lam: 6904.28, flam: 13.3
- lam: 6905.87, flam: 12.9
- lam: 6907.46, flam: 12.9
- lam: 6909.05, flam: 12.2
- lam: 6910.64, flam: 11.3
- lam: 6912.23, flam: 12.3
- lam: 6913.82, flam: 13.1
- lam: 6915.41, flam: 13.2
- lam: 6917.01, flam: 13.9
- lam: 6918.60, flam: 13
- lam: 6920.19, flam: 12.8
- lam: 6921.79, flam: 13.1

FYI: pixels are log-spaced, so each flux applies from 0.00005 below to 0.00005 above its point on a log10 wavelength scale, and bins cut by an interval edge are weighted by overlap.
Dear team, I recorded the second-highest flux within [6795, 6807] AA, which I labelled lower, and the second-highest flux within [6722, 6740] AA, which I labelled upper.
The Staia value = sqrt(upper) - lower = -10.2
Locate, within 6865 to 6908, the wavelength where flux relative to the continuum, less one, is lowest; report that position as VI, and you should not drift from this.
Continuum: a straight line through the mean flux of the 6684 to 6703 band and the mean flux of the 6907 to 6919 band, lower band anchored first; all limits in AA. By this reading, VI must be 6891.57 AA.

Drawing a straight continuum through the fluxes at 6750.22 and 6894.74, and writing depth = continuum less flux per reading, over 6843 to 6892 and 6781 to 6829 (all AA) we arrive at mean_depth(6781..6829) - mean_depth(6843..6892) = -0.1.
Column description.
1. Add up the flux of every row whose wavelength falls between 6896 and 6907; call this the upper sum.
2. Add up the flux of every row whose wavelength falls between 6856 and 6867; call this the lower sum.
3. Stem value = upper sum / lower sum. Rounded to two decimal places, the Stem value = 0.99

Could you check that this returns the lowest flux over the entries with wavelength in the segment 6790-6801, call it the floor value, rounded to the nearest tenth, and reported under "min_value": 11.7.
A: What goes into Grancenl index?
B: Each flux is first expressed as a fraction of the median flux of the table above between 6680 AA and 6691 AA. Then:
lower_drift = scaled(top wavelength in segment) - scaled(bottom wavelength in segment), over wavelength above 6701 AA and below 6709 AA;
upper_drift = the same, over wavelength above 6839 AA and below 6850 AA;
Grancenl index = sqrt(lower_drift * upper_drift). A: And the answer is 0.106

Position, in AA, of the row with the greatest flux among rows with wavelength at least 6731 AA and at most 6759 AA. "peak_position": 6740.90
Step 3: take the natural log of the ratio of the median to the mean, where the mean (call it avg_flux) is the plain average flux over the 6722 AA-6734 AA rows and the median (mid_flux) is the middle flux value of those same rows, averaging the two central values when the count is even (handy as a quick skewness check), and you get 0.004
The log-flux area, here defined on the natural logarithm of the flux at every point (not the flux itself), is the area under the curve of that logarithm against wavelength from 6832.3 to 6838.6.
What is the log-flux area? 15.8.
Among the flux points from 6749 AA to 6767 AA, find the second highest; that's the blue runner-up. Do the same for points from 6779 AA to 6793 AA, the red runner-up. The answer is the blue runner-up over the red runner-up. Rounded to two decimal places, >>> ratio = 0.93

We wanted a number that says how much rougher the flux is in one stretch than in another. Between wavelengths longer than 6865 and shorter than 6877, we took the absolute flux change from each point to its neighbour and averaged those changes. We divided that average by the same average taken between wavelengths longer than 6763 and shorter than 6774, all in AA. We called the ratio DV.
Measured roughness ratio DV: 1.7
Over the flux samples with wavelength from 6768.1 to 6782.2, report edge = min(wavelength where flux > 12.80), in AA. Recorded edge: 6776.70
